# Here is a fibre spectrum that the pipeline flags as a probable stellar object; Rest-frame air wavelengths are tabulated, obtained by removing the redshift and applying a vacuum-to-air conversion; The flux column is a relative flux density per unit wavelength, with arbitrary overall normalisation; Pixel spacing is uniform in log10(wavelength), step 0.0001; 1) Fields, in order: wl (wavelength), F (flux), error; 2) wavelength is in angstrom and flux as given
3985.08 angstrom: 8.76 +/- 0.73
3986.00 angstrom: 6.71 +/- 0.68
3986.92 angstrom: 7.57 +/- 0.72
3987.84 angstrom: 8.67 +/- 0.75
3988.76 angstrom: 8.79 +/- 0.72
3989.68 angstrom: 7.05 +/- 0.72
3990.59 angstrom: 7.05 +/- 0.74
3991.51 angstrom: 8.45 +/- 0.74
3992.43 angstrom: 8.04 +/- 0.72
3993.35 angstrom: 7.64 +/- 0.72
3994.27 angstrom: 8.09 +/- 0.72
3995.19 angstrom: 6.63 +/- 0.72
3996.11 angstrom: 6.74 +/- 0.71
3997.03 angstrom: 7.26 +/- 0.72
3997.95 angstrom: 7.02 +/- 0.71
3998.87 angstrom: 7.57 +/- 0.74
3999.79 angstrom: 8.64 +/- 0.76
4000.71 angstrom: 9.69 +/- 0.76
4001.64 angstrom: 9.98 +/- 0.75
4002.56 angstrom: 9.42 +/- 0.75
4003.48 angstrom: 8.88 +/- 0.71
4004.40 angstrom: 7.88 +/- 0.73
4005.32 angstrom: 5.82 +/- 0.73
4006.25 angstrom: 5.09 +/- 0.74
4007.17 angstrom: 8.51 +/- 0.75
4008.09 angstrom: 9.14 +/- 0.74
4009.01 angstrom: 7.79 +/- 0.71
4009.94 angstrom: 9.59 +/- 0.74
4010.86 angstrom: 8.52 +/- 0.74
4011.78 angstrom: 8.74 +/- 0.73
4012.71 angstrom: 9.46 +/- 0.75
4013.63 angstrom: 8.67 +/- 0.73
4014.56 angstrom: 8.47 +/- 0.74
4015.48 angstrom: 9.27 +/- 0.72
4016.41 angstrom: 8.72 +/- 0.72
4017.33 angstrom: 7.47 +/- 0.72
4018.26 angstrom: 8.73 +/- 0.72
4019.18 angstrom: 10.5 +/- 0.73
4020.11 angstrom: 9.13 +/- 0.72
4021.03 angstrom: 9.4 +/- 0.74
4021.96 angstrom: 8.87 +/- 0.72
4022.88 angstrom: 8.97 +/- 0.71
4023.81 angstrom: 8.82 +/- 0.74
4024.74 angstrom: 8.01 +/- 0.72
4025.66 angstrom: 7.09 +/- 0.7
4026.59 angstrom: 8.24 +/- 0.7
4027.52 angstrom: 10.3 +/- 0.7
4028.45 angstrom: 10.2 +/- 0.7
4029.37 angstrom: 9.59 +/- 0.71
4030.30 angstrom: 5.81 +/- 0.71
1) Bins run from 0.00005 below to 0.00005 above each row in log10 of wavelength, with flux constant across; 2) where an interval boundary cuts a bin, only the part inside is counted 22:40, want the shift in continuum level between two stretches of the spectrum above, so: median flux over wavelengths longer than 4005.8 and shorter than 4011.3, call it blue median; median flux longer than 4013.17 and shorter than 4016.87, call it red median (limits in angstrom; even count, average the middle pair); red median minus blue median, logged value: 0.18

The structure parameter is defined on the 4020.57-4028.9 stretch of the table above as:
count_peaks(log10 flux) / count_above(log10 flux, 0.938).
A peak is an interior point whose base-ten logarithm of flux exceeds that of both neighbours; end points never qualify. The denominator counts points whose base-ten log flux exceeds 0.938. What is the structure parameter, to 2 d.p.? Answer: 0.33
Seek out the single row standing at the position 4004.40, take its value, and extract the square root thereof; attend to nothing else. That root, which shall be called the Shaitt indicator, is 2.8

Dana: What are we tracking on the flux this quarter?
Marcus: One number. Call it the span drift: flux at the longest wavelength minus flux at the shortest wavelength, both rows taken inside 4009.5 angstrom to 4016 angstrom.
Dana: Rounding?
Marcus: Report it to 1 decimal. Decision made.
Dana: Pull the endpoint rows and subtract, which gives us -0.3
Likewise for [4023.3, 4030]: 0.8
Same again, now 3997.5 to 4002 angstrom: 3.0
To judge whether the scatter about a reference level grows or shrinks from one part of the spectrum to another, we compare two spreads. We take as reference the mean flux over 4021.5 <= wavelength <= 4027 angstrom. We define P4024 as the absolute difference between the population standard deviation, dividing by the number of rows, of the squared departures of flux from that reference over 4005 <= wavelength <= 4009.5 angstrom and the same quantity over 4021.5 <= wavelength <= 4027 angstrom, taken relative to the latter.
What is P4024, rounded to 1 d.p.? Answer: 7.1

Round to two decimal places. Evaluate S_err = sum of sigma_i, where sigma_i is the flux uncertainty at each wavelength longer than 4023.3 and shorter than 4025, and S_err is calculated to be 1.46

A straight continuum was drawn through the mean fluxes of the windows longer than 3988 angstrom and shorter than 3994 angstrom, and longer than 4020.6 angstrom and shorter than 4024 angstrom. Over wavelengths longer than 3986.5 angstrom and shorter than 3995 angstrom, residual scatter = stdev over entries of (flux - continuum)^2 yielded 0.4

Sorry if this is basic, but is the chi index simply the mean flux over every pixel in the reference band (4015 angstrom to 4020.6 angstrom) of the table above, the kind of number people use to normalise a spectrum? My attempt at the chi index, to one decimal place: 9.0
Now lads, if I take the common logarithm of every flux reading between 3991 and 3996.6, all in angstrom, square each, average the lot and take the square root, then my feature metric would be 0.880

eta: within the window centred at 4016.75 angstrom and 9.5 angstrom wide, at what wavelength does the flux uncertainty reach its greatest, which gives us 4012.71 angstrom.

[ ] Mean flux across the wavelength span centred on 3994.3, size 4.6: 7.4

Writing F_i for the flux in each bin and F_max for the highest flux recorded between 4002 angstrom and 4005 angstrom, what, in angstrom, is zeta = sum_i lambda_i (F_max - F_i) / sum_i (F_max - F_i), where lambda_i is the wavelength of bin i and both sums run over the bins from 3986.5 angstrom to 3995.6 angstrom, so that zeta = 3991.4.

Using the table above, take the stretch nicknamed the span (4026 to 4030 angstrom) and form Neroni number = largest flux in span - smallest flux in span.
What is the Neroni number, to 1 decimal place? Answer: 2.1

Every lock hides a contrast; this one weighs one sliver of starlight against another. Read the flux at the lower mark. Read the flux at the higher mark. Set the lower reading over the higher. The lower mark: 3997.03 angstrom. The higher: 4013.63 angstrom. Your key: 0.84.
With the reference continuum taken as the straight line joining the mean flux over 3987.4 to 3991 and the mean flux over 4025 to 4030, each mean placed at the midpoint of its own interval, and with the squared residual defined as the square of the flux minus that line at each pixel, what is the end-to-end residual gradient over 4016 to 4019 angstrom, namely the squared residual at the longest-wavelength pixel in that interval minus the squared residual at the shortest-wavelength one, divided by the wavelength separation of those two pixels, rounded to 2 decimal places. 0.00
